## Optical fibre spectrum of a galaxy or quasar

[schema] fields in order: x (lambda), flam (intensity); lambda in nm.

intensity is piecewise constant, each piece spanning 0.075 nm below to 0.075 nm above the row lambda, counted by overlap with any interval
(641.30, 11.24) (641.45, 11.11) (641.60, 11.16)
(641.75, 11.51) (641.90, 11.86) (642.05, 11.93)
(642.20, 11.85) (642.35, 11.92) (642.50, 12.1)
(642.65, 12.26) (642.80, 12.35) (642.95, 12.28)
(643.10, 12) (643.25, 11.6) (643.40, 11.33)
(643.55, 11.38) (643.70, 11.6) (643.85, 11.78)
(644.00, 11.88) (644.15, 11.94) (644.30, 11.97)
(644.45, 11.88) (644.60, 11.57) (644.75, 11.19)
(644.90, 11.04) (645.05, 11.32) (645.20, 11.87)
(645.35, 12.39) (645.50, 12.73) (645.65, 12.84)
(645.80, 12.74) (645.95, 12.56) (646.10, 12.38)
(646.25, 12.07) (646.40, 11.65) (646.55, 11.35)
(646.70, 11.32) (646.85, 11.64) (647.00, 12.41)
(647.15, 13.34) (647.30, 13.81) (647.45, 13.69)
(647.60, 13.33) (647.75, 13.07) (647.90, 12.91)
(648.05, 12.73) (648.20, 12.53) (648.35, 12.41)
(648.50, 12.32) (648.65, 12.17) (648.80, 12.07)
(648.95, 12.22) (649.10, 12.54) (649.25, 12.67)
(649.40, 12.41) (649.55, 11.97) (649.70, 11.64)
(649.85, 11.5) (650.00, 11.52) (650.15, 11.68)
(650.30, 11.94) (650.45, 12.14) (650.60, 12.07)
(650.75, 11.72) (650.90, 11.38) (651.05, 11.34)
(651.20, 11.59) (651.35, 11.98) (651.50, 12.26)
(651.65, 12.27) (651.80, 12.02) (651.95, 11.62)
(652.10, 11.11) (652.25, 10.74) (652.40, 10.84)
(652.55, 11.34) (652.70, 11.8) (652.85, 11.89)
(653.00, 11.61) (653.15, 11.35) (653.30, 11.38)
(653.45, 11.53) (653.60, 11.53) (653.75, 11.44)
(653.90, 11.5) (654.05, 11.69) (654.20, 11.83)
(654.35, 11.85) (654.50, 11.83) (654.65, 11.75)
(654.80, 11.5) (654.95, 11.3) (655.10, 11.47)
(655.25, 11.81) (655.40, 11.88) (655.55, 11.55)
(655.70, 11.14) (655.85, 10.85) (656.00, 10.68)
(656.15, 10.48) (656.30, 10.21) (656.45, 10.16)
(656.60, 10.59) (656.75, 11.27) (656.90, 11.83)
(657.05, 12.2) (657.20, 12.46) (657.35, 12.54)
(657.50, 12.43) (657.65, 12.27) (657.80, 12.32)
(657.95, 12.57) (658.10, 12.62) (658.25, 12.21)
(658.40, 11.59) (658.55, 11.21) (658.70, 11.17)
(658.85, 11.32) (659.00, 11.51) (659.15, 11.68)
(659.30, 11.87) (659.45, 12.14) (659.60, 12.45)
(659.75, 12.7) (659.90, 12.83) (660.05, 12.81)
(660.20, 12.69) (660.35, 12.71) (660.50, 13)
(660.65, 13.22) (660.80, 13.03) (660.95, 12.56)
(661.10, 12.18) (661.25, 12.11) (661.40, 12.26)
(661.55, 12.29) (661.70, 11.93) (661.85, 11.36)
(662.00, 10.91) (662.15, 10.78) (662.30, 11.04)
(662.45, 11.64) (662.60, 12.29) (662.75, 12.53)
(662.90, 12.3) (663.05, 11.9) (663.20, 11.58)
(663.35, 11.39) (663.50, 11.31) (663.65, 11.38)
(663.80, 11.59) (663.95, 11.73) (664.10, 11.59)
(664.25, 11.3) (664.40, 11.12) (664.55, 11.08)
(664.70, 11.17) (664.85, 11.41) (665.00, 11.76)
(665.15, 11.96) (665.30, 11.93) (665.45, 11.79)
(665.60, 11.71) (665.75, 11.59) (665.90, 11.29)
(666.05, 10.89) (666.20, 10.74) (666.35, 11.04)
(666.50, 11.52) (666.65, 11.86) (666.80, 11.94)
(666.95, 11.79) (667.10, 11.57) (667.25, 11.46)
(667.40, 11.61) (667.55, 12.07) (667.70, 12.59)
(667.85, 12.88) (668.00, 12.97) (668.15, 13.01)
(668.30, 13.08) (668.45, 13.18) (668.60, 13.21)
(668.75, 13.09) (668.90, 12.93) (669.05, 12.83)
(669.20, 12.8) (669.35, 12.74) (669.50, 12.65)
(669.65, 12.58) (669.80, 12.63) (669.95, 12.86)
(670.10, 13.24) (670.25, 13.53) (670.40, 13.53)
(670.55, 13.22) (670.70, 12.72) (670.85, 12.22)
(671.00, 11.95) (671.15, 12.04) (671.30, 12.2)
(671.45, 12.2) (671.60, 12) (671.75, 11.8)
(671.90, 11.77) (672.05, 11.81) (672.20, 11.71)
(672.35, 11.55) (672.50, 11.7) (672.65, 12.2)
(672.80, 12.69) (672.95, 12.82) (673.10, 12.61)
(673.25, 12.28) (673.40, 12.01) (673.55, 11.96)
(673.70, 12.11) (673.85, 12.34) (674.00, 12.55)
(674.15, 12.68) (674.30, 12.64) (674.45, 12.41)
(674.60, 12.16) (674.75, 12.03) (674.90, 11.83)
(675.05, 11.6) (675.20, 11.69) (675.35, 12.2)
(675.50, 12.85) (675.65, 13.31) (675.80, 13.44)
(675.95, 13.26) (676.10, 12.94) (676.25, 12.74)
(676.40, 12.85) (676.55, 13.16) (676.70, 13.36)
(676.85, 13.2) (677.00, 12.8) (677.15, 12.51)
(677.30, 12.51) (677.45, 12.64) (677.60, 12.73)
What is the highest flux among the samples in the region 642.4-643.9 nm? 12.35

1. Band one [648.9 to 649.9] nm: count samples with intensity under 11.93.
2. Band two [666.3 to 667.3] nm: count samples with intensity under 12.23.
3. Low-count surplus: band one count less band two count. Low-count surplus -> -5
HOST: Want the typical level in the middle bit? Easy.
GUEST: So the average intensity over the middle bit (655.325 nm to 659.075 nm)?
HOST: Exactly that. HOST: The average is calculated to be 11.6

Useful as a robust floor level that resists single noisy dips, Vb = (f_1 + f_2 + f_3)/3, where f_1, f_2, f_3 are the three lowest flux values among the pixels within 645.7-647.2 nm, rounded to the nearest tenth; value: 11.4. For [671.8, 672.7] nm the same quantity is 11.7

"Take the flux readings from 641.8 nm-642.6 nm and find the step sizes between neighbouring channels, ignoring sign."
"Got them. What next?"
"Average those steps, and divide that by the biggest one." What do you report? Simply 0.56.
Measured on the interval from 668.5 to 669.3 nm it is 0.64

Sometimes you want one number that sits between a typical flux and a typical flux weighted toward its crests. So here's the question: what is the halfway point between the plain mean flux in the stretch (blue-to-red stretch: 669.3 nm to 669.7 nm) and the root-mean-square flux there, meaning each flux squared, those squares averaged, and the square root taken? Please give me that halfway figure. 12.7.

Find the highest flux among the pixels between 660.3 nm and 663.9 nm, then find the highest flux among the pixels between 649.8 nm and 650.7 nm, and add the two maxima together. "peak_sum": 25.4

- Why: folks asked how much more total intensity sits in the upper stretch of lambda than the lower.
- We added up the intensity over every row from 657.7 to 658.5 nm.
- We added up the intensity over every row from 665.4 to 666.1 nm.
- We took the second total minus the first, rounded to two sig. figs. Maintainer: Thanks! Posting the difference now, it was -4.0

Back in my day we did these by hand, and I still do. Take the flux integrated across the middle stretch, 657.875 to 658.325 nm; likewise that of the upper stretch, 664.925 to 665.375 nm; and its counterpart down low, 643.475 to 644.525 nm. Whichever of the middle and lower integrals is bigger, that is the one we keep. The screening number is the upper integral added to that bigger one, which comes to 18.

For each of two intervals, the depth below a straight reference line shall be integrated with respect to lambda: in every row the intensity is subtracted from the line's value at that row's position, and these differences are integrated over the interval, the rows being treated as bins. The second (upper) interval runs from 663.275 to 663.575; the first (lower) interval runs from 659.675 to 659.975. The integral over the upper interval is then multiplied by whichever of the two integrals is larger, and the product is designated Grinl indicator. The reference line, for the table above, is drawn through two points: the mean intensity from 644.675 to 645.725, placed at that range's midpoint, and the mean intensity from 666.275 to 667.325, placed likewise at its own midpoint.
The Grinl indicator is 0.0079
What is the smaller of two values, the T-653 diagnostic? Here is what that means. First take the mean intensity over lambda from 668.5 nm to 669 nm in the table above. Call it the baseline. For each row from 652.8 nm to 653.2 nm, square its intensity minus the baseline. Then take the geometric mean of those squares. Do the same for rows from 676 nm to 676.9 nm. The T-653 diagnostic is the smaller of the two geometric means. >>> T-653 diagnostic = 0.0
